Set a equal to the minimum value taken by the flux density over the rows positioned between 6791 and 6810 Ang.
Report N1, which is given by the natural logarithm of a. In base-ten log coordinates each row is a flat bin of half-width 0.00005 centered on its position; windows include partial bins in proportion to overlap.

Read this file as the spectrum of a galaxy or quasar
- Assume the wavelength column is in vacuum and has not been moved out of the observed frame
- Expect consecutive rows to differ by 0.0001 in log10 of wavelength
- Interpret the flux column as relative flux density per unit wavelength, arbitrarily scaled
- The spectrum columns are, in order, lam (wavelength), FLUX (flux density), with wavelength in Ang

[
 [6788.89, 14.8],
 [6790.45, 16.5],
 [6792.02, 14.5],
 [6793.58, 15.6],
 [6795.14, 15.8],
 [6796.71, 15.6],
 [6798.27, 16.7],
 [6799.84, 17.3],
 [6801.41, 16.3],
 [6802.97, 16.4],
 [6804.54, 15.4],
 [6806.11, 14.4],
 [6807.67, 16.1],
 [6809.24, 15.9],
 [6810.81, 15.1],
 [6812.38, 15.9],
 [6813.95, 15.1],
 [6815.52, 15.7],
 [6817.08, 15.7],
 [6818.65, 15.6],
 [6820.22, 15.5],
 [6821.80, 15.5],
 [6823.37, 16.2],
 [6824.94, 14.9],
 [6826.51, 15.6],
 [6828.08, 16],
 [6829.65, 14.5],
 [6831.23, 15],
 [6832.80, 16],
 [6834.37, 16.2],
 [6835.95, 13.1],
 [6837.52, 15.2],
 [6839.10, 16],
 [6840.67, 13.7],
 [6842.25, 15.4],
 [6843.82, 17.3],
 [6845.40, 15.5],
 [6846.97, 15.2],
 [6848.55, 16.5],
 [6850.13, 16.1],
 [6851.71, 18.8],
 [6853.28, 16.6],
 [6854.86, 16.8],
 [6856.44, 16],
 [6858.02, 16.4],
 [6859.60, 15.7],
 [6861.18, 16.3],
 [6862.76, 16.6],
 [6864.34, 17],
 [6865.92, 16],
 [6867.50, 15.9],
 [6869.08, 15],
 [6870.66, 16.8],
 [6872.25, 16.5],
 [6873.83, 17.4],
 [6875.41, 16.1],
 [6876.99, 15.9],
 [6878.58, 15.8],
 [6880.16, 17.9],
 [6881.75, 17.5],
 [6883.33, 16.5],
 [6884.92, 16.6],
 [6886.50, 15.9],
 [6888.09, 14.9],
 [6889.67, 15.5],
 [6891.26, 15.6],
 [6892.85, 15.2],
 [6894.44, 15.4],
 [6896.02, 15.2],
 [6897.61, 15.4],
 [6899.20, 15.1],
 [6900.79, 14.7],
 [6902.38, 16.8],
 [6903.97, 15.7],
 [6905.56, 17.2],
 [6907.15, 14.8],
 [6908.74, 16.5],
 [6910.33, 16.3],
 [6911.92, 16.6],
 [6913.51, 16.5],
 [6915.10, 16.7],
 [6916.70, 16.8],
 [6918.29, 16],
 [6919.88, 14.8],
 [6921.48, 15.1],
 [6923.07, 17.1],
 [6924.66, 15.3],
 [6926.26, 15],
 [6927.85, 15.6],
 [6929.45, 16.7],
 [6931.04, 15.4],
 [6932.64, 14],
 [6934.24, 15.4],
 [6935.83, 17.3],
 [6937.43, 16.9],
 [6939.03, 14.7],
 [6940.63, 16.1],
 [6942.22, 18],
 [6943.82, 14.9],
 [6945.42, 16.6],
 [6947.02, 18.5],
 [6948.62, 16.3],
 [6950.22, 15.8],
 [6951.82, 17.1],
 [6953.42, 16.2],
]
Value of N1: 2.67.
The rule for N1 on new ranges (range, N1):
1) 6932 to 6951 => 2.64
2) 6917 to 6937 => 2.64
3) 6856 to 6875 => 2.71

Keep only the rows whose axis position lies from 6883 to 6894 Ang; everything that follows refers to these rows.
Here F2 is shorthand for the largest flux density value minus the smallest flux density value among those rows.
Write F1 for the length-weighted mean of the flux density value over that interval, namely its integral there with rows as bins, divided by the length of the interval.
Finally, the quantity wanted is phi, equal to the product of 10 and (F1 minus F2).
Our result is 140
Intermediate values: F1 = 15.7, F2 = 1.7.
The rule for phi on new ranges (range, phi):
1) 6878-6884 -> 149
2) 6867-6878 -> 138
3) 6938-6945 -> 127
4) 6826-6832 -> 138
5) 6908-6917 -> 161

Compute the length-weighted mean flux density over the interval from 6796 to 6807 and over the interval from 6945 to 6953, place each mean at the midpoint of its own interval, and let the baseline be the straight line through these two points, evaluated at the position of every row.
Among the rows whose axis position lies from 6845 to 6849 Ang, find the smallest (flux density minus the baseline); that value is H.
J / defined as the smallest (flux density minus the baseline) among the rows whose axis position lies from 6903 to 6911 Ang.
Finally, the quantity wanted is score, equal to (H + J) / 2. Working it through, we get -1.44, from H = -1.1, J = -1.8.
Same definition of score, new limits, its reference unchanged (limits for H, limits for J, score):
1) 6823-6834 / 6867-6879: -1.54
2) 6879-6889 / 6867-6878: -1.50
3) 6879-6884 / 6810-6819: -0.49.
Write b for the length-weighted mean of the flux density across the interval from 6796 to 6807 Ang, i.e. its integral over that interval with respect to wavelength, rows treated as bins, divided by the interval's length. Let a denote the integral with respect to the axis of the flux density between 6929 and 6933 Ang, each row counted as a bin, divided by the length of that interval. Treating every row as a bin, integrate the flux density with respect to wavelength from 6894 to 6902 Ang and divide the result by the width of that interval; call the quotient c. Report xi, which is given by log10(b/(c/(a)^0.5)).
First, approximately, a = 15.4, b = 16.02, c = 15.2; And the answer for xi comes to 0.62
